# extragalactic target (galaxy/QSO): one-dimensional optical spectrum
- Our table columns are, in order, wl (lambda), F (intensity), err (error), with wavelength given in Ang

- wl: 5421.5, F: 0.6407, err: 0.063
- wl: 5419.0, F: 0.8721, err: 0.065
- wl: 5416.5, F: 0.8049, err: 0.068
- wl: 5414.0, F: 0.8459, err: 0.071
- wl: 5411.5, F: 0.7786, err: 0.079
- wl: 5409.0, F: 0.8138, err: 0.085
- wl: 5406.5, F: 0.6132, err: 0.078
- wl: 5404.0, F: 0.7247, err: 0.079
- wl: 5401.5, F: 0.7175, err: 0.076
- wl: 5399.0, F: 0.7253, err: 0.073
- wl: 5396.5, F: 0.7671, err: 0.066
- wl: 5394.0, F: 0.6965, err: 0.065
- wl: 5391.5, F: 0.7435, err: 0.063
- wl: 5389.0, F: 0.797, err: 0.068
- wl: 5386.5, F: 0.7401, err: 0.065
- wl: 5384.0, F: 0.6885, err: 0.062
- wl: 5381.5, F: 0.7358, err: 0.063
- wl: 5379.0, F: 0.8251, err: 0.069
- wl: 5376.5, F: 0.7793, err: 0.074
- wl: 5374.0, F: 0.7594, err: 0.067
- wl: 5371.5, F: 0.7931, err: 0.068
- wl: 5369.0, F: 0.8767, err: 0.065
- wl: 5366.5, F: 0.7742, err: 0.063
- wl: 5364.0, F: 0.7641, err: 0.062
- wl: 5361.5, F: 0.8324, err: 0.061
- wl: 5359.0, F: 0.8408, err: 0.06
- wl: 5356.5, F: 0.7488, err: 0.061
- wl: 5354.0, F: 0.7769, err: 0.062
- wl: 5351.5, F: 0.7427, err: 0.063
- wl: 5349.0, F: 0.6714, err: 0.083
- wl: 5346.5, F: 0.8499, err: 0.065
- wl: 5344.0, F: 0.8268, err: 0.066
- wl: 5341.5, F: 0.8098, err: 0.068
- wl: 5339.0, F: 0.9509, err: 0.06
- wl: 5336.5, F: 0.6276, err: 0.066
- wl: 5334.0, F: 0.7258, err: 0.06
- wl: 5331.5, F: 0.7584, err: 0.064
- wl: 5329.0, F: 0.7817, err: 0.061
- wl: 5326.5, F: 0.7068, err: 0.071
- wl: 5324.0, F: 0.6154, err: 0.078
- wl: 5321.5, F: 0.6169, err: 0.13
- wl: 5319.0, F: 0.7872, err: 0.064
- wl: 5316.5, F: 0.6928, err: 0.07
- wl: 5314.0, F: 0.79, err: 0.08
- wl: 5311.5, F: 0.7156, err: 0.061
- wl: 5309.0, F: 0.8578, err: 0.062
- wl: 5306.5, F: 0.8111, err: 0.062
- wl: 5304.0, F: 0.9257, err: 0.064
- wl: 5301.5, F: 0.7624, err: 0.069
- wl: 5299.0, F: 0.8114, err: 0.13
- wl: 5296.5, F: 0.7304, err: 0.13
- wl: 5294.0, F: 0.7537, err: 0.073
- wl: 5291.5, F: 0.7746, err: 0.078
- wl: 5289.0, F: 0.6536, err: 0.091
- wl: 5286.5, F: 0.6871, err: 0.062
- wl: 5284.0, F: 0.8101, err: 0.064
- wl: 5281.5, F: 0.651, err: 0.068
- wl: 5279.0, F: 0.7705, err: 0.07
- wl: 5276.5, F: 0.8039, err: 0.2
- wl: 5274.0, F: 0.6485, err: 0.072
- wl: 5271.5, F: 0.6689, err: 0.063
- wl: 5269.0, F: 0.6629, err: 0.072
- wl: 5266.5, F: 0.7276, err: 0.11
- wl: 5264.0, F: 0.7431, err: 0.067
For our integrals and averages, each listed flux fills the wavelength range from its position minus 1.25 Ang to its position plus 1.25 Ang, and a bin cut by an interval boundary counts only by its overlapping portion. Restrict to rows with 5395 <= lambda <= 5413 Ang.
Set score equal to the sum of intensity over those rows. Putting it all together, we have 5.1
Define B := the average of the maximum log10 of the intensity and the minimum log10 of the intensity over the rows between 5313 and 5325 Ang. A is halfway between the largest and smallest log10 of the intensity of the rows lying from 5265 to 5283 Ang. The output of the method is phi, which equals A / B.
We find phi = 0.90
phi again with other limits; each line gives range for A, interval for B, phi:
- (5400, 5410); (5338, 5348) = 2.66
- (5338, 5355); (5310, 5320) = 0.74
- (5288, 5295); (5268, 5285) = 1.06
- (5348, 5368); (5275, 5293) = 0.89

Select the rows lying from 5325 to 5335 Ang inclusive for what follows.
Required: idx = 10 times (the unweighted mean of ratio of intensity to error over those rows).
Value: 117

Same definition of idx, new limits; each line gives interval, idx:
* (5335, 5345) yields 124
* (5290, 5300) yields 80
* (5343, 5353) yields 114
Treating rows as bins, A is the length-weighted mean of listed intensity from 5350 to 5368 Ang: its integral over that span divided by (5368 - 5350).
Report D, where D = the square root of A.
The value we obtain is 0.885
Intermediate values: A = 0.78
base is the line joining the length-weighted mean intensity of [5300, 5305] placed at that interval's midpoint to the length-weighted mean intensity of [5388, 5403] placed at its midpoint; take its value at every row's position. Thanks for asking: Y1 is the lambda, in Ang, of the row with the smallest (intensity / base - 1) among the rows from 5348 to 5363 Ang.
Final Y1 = 5349.0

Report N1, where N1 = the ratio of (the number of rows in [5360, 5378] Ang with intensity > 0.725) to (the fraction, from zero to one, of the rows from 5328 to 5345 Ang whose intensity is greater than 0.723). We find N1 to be 8.2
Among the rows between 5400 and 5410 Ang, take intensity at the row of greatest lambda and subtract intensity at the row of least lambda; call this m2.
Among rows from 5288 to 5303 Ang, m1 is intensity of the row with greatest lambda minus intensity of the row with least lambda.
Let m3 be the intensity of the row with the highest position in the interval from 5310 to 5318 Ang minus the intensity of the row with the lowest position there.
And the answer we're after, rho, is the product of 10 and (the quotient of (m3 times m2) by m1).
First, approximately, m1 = 0.11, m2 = 0.10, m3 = -0.023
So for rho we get -0.20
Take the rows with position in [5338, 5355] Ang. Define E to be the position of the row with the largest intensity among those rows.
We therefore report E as 5339.0 Ang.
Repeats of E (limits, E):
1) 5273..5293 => 5284.0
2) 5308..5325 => 5309.0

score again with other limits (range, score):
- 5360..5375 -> 4.8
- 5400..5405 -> 1.4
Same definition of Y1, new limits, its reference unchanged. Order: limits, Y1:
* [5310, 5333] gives 5321.5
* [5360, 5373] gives 5364.0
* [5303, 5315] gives 5311.5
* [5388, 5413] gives 5406.5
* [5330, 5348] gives 5336.5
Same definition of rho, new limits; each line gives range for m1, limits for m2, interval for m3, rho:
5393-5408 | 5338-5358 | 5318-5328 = -1.95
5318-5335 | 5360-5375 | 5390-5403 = -0.31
